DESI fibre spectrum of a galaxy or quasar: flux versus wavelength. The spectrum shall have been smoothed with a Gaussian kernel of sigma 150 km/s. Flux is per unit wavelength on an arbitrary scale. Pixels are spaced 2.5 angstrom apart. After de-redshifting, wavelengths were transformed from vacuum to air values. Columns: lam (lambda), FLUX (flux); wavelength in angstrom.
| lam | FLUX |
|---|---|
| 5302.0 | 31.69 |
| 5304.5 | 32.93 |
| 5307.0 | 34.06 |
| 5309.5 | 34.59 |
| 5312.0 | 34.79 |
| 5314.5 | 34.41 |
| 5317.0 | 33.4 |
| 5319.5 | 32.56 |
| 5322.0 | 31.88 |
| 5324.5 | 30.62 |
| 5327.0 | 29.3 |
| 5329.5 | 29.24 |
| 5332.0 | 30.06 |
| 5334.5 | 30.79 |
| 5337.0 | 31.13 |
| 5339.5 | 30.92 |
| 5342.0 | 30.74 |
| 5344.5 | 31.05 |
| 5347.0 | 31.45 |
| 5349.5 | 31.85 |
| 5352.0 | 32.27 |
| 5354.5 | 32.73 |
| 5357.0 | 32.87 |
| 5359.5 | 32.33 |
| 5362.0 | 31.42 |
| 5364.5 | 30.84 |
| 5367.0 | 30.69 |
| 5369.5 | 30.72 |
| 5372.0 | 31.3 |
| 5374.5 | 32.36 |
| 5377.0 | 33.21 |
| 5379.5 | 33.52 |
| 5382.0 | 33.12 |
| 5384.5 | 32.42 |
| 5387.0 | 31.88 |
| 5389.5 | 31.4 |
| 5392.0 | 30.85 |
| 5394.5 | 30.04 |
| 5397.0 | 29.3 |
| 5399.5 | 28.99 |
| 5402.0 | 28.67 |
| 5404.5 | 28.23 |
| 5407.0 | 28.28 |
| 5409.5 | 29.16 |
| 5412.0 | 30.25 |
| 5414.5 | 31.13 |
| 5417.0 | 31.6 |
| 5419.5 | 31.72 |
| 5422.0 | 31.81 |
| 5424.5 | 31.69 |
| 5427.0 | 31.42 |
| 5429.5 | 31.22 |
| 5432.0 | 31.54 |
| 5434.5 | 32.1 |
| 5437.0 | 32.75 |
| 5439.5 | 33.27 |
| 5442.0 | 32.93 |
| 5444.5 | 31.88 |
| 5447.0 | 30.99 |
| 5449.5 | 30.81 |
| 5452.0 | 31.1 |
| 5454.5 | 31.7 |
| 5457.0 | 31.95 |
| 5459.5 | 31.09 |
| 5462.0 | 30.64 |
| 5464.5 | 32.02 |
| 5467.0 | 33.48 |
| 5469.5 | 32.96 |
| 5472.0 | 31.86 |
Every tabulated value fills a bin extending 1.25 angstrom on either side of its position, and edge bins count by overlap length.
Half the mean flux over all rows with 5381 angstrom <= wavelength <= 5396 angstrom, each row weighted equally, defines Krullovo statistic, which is 15.8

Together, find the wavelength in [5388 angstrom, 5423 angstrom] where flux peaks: 5422.0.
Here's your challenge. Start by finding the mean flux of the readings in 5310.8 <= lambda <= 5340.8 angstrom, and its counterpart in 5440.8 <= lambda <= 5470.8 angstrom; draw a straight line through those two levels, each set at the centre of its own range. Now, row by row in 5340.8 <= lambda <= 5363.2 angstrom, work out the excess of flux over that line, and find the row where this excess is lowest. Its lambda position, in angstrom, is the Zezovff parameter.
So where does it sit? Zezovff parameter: 5342.0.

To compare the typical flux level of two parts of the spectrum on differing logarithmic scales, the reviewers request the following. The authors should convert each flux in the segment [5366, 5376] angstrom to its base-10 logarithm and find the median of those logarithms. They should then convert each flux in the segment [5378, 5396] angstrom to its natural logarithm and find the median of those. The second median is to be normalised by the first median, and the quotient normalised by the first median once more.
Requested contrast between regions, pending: 1.56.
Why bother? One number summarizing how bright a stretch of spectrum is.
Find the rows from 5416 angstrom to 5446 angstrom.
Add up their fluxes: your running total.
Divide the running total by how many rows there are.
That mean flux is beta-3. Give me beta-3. 32.0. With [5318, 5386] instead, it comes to 31.5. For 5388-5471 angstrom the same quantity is 31.1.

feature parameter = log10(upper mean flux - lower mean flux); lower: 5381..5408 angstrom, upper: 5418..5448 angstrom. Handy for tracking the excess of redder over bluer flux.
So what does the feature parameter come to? 0.2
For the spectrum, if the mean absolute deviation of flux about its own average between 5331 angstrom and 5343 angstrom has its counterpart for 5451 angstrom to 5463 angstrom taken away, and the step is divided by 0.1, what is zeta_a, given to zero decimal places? -2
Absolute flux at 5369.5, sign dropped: 31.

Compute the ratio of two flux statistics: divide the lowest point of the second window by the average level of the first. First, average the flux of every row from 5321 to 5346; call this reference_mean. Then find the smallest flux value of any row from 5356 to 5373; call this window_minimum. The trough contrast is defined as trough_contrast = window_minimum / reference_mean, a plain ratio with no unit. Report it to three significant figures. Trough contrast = 1.00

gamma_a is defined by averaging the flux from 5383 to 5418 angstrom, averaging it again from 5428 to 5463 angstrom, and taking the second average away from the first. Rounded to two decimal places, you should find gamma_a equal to -1.55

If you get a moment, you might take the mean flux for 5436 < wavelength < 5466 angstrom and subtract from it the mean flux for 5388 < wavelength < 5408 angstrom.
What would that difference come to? 2.3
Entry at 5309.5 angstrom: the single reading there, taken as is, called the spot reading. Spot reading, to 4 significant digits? 34.59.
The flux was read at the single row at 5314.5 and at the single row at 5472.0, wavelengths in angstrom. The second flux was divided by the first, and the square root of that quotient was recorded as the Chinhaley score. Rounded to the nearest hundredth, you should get 0.96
